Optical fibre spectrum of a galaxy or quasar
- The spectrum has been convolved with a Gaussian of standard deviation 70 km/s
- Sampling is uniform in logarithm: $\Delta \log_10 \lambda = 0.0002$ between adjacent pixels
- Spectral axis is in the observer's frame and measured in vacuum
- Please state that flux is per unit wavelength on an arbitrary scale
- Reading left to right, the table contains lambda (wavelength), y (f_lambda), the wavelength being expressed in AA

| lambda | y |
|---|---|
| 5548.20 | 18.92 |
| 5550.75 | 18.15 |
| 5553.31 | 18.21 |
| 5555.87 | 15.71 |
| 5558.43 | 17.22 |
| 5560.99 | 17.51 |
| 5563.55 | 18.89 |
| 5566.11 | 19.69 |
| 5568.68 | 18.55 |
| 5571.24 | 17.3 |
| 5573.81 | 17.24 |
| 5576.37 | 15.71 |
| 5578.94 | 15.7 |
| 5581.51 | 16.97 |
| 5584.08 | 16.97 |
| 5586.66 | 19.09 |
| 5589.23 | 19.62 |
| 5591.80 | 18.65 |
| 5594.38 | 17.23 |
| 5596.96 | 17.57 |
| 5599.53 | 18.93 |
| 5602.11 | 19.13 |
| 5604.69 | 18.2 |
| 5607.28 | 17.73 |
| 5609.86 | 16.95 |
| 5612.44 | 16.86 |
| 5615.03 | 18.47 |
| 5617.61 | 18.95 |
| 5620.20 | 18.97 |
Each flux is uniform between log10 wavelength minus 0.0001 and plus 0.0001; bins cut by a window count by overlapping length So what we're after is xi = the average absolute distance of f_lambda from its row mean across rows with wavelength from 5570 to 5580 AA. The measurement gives 0.78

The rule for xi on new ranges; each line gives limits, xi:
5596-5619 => 0.72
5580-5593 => 1.03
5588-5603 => 0.75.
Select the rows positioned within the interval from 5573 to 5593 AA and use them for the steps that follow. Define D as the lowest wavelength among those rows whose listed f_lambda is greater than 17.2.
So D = 5573.81 AA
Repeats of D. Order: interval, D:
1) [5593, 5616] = 5594.38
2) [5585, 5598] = 5586.66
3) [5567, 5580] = 5568.68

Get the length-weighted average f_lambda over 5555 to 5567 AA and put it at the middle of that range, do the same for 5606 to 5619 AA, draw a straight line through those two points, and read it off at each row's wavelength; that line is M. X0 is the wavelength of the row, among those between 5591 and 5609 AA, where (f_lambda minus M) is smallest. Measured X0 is 5594.38 AA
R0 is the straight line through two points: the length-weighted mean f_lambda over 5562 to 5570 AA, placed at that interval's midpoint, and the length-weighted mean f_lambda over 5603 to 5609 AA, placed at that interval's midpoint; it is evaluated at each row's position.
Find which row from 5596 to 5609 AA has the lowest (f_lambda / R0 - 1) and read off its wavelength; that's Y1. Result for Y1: 5596.96 AA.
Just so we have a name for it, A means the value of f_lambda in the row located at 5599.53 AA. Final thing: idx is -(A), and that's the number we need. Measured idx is -18.9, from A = 18.93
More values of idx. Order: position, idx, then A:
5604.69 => -18.2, 18.2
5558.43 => -17.2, 17.22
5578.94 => -15.7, 15.7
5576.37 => -15.7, 15.71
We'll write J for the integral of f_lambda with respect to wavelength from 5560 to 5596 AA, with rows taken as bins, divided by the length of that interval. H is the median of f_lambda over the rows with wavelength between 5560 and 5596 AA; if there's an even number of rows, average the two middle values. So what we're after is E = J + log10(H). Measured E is 19.0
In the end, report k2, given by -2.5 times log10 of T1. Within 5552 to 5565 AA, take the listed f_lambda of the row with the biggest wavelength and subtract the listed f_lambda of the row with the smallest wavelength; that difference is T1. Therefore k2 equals 0.4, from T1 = 0.7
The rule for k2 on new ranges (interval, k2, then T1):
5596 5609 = 2.0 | 0.2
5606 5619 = -0.2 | 1.2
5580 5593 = -0.6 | 1.7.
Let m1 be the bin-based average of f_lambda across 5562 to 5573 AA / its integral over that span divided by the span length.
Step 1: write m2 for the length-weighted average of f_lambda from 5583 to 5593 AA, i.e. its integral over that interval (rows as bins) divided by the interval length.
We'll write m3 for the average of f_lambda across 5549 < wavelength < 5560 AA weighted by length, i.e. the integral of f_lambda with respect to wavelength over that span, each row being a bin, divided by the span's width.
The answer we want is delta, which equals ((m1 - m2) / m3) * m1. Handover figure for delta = -0.1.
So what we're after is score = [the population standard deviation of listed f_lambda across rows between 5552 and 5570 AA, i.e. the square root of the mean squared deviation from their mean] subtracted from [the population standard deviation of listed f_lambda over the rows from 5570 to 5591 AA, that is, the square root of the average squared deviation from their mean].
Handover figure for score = 0.1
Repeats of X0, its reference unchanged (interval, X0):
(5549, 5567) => 5555.87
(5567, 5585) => 5578.94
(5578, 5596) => 5578.94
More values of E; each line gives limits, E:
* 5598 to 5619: 19.4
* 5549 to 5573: 19.2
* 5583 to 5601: 19.6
